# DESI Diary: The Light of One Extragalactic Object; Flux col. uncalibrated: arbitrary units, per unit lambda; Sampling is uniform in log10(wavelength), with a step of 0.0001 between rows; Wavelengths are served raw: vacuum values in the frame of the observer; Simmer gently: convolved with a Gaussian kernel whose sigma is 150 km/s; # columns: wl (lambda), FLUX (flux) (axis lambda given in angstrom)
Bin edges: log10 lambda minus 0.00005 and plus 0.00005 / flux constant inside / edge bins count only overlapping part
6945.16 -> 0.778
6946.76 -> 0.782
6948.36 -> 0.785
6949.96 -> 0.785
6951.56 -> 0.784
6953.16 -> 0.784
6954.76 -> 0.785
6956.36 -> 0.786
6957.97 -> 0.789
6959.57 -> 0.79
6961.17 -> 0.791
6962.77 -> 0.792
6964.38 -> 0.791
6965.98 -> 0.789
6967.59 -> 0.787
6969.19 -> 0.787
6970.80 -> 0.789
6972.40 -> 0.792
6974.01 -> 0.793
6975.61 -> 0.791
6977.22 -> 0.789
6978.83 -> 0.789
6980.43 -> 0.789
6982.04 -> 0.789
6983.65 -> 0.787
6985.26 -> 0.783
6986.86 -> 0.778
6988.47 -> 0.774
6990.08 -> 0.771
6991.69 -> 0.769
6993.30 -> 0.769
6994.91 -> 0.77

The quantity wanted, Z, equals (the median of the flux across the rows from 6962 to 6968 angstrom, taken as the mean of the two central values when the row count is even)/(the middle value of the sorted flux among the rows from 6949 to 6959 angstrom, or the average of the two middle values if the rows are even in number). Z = 1.01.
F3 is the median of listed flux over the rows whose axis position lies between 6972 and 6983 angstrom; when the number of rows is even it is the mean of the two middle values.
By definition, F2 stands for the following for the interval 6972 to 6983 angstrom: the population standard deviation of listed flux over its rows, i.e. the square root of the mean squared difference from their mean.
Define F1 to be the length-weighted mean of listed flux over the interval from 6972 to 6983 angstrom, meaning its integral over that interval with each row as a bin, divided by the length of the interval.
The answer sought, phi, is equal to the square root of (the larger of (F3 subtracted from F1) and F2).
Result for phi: 0.040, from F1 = 0.790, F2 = 0.0016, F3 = 0.789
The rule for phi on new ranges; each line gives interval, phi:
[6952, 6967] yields 0.052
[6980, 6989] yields 0.075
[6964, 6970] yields 0.041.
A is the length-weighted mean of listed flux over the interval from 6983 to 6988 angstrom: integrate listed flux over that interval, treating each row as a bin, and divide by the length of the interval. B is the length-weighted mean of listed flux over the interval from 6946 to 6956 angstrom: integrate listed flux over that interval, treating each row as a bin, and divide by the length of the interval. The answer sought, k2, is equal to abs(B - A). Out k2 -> 0.0017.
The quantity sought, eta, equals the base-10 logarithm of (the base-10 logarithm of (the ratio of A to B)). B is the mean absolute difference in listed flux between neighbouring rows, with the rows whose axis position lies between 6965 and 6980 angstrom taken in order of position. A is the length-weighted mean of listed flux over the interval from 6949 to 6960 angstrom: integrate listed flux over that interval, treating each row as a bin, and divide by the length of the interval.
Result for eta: 0.434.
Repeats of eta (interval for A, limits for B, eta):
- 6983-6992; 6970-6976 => 0.413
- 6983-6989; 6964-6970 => 0.442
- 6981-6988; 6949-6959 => 0.450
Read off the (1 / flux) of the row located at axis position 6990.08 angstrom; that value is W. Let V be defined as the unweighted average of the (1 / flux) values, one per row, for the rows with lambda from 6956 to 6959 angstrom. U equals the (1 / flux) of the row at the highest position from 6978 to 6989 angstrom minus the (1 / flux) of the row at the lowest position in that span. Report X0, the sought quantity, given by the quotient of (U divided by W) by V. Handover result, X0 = 0.015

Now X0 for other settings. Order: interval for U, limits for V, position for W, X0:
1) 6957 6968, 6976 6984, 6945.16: 0.002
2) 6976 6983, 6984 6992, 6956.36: 0.000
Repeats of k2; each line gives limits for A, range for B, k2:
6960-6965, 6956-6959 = 0.0047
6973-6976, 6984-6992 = 0.0161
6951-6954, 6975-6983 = 0.0043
